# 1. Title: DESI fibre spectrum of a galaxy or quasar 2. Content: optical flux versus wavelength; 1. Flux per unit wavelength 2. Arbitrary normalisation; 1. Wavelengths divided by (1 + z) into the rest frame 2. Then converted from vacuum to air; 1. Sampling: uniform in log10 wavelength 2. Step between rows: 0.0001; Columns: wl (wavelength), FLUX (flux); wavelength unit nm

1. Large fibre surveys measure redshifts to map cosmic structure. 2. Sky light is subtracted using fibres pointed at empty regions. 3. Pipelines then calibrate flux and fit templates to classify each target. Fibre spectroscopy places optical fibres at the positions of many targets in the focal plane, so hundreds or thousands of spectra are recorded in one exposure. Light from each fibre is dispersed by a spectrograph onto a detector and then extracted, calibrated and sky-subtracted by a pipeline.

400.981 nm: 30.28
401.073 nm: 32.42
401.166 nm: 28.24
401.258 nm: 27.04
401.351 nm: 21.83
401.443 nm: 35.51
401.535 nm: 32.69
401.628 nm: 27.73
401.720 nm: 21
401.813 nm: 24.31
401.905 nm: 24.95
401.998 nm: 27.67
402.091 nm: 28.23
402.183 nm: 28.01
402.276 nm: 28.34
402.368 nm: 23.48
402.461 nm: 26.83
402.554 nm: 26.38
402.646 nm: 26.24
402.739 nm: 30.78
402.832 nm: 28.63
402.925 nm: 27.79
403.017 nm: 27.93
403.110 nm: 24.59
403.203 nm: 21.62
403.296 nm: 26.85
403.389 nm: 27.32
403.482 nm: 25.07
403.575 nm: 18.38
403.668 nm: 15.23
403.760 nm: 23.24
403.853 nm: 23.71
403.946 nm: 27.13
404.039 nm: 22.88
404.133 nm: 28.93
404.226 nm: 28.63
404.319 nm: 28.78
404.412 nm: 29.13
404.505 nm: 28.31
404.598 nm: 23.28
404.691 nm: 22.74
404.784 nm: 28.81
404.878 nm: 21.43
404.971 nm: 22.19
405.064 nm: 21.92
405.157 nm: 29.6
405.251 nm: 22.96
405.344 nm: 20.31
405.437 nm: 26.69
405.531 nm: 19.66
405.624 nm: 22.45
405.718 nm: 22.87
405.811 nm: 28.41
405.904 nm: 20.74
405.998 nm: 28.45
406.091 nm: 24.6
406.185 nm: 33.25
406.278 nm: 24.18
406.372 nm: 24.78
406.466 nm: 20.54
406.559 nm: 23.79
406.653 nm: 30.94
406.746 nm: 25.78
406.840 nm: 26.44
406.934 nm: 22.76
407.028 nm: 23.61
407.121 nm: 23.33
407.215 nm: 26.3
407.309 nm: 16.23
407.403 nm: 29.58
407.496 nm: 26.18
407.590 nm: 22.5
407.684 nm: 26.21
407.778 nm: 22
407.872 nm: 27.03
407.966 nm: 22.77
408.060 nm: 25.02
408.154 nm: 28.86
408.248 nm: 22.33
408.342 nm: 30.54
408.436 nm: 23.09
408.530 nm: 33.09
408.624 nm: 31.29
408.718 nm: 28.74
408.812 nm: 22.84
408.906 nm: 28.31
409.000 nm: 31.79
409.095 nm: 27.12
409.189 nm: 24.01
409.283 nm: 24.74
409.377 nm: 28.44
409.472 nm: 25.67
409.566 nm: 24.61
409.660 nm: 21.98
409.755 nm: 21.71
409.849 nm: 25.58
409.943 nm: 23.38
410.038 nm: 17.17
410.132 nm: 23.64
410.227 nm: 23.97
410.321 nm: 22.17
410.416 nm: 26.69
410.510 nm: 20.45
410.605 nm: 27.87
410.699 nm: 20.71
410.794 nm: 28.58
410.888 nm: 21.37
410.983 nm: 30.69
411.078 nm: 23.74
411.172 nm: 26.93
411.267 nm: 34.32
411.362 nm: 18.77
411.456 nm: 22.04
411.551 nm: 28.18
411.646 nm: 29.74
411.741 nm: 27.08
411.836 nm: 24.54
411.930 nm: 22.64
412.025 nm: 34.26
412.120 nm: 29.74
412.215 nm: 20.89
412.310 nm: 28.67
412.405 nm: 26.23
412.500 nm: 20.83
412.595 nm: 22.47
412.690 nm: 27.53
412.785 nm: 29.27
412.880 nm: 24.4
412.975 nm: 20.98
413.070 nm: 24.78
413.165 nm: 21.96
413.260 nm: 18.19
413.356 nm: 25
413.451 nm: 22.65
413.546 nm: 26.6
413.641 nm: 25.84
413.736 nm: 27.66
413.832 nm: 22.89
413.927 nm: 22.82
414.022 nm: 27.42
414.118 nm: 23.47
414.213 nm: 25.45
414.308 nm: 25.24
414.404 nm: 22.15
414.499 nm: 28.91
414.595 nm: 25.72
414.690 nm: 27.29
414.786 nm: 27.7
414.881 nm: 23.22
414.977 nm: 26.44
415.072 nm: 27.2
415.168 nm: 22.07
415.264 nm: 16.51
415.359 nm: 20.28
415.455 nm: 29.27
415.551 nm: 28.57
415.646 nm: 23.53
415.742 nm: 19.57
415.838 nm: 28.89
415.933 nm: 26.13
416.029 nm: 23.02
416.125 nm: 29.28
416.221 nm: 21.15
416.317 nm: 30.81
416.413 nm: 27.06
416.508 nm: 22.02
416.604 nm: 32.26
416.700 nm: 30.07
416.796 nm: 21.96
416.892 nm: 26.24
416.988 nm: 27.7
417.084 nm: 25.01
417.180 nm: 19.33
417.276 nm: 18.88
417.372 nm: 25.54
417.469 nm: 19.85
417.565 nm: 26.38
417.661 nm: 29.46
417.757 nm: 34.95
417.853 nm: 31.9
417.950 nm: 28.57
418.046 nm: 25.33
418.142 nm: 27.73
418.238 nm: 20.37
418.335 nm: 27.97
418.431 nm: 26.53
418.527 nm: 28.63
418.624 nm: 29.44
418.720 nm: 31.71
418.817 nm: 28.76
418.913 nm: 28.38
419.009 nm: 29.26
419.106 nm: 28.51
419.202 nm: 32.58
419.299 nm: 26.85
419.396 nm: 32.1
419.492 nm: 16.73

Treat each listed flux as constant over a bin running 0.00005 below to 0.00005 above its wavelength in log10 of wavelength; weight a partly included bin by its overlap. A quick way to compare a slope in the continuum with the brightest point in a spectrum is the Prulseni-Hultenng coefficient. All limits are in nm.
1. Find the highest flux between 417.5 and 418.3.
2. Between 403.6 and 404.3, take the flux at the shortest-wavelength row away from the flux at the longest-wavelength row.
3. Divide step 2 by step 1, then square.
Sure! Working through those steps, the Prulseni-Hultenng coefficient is 0.15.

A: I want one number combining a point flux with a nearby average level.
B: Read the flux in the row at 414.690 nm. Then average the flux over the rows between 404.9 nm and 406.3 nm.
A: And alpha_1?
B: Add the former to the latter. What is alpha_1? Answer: 52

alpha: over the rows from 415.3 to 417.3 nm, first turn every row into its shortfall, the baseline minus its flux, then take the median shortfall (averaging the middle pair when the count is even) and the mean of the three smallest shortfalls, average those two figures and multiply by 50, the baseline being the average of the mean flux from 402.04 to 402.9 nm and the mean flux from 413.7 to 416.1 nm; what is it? -122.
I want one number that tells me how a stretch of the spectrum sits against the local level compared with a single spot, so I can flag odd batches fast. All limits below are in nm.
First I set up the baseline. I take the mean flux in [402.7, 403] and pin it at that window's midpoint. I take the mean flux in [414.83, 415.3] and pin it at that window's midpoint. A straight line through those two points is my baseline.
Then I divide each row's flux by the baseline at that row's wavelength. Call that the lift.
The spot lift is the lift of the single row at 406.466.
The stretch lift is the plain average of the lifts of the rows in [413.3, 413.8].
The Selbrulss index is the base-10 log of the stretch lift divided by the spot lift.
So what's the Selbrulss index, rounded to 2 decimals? 0.15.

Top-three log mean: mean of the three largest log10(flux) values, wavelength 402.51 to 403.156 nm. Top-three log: 1.46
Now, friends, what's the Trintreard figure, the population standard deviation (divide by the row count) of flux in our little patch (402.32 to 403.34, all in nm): 2.4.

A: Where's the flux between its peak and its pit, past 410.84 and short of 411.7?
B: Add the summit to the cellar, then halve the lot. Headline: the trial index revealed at 26.5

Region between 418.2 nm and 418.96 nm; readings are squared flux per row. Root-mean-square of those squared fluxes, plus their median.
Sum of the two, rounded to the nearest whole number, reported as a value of 1607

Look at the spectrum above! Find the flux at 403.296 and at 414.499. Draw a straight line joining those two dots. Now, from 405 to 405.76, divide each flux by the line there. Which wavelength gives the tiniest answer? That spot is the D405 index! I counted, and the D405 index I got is 405.531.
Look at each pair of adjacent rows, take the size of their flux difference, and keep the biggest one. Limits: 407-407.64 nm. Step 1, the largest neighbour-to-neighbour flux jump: 13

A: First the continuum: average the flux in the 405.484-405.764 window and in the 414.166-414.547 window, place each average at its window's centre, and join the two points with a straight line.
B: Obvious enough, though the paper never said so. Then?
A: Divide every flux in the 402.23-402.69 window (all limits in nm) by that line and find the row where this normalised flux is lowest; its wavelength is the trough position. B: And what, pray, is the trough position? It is 402.368 nm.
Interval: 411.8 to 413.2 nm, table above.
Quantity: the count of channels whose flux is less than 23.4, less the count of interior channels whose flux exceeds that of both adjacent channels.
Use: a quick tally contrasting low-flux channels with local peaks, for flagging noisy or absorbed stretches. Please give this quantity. 2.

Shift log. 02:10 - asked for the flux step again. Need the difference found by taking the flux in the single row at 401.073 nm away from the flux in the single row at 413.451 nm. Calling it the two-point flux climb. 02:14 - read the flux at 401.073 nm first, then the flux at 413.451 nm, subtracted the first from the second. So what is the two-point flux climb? -9.8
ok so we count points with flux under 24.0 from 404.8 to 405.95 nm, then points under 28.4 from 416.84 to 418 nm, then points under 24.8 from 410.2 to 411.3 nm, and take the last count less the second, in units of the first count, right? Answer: -0.22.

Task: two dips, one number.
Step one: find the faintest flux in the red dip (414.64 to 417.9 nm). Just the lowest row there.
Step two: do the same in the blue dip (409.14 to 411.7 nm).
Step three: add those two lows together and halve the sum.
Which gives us 16.8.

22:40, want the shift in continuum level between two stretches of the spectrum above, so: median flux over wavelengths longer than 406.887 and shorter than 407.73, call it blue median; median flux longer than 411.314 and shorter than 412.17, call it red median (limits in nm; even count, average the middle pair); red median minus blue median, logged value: 3.5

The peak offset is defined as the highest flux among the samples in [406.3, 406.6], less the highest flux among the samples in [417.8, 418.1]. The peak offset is -7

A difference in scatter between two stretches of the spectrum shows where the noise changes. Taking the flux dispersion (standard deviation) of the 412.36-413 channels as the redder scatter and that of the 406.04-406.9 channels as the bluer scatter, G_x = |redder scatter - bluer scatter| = 0.6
